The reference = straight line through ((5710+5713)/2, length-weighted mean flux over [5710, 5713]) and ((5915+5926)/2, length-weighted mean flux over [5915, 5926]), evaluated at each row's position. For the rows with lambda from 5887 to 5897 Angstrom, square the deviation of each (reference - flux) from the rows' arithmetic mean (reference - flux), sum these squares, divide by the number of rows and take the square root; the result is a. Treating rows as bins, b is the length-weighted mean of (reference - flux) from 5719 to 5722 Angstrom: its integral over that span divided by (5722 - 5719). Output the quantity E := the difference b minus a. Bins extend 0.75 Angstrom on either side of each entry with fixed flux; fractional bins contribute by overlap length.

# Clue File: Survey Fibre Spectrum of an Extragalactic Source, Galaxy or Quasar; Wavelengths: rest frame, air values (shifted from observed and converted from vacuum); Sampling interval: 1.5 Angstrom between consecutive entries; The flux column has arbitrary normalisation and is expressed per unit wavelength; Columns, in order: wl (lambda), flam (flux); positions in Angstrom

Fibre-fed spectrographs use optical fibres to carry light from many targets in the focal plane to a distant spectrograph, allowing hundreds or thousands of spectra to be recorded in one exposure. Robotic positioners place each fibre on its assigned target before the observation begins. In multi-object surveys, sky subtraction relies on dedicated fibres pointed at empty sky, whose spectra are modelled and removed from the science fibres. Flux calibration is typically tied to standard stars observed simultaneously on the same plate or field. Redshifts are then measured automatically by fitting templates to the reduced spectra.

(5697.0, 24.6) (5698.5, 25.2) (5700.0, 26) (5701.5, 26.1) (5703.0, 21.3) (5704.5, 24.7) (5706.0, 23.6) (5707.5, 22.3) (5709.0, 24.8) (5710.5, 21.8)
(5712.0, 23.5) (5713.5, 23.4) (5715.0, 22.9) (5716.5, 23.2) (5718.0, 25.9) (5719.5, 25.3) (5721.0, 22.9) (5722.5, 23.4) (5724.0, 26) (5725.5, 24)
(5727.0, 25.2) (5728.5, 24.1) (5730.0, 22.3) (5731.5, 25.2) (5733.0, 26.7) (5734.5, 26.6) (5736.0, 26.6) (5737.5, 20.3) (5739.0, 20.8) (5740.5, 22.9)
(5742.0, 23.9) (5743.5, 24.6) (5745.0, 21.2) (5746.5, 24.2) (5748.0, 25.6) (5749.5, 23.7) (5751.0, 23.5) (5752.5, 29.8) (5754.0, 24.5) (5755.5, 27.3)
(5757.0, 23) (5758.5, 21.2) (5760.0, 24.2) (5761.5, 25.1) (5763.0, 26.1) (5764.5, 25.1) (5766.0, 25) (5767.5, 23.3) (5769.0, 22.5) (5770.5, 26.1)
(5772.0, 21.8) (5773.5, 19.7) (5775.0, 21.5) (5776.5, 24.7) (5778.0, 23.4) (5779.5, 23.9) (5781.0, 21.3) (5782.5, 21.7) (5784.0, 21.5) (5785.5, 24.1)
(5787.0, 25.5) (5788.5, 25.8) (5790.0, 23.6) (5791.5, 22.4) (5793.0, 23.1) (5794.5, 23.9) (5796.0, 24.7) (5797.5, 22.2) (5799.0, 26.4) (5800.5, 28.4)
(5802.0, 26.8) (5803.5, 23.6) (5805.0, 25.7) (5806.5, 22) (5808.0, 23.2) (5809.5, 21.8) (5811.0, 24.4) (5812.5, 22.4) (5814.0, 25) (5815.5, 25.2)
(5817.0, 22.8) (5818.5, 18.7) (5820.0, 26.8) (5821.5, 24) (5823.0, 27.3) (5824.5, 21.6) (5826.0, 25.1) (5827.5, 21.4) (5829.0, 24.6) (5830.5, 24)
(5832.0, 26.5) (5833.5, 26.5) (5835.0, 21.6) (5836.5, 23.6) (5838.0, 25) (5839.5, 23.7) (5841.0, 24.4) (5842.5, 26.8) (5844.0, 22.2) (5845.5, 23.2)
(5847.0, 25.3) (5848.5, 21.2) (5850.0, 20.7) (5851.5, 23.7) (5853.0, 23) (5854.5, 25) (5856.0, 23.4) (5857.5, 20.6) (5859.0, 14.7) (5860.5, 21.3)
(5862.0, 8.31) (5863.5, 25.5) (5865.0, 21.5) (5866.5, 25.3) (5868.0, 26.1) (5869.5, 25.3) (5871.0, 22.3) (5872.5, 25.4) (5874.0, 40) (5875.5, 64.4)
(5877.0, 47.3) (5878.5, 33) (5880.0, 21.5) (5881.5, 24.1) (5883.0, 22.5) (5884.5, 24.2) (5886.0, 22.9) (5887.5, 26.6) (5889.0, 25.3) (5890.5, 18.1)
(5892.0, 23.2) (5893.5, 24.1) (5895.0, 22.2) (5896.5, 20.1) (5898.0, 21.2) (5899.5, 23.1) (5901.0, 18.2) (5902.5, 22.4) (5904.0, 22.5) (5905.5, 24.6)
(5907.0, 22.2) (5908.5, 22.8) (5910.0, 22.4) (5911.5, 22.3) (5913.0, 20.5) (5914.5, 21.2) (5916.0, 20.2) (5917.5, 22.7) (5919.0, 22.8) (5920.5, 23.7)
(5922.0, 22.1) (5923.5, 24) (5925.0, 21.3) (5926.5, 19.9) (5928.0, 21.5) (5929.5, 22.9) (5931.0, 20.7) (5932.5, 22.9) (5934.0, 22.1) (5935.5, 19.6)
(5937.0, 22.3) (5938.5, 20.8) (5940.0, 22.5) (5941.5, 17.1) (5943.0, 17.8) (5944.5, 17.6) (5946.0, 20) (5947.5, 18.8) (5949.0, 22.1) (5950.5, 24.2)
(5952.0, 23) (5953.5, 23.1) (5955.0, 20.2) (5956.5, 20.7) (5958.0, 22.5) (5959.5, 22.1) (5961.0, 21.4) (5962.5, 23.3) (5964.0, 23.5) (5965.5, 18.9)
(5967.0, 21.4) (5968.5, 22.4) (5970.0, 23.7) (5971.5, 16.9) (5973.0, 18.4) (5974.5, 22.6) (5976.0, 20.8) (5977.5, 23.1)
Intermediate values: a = 2.7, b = -1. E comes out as -4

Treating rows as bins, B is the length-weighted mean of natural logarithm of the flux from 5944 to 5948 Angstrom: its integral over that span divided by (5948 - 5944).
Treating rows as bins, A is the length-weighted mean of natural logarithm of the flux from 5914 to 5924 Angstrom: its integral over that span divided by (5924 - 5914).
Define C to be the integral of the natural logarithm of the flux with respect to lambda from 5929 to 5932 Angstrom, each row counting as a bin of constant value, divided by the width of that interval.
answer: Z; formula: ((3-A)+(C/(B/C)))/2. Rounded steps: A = 3.11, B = 2.94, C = 3.08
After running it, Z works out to 1.56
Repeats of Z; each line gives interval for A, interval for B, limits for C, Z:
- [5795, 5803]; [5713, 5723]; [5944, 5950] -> 1.29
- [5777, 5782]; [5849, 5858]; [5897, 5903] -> 1.42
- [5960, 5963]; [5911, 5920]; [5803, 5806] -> 1.61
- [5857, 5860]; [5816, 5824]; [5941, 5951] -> 1.46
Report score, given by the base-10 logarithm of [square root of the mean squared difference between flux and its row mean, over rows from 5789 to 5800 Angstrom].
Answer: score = 0.1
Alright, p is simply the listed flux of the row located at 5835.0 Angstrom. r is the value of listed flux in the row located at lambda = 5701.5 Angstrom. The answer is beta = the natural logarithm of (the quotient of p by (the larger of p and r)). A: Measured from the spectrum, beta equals -0.19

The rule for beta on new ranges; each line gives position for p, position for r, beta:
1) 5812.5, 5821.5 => -0.07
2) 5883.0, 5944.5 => 0.00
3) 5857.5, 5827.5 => -0.04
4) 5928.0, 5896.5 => 0.00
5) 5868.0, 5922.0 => 0.00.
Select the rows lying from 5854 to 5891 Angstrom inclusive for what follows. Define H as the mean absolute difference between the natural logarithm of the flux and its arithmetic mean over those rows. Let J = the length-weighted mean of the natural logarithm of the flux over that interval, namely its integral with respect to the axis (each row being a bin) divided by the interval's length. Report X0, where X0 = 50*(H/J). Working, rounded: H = 0.222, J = 3.199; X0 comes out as 3.46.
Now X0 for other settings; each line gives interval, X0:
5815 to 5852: 1.16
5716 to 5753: 1.03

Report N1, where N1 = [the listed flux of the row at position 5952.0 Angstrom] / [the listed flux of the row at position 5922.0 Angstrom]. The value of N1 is 1.04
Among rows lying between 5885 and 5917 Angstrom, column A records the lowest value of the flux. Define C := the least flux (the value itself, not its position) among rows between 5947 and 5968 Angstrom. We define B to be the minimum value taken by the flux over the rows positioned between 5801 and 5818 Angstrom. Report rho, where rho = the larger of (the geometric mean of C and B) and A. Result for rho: 20.2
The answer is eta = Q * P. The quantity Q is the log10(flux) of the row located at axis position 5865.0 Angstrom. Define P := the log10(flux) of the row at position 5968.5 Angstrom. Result 1.80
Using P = 1.35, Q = 1.33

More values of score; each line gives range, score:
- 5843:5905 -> 0.9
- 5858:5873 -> 0.7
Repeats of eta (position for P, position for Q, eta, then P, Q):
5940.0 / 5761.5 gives 1.89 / 1.35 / 1.40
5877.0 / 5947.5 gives 2.13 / 1.67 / 1.27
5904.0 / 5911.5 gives 1.82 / 1.35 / 1.35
